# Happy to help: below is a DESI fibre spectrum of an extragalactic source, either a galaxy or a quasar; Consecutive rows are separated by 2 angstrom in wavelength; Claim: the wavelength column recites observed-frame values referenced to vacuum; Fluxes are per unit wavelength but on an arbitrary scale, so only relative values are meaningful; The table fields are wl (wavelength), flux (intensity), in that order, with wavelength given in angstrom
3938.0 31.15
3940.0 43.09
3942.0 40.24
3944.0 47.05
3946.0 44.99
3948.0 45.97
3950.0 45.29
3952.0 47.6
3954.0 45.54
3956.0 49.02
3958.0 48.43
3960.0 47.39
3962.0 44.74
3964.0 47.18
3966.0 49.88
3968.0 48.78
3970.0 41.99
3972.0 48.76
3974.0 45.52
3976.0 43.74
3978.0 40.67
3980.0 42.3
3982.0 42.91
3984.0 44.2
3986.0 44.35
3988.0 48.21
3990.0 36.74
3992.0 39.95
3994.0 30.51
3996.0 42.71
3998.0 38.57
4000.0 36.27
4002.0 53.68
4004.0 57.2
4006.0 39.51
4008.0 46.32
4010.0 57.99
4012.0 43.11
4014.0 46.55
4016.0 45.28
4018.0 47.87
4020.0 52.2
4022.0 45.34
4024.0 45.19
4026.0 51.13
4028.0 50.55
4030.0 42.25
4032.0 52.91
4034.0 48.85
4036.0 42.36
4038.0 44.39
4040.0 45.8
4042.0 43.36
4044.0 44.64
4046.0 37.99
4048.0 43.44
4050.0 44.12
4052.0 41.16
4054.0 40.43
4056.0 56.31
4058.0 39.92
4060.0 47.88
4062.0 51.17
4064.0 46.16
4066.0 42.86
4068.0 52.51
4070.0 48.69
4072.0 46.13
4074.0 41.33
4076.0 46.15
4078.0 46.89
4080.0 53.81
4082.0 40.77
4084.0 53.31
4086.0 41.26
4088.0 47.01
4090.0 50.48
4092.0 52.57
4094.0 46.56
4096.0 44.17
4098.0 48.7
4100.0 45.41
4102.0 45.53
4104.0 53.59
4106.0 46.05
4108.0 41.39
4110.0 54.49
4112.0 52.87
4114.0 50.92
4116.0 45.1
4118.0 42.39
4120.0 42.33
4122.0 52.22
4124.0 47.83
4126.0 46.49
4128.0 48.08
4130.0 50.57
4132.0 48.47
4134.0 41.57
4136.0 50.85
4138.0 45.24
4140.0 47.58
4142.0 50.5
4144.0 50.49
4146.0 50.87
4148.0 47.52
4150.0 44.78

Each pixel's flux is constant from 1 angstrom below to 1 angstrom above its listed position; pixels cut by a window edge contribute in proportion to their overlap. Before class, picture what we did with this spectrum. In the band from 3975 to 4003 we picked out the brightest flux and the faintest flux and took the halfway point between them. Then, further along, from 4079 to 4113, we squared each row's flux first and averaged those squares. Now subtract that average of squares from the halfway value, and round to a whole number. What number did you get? -2294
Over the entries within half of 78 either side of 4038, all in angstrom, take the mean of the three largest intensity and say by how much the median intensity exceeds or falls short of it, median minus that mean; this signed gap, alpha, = -11.4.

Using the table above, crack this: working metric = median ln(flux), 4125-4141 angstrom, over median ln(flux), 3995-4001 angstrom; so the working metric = 1.06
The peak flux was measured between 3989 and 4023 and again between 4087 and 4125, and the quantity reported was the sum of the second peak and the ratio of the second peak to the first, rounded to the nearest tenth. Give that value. 55.4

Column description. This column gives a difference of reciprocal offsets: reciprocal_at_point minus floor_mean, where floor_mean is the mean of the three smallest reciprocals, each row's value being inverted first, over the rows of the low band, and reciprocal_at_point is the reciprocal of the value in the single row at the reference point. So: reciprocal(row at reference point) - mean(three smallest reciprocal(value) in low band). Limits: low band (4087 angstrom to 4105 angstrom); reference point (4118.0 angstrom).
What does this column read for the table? 0.0044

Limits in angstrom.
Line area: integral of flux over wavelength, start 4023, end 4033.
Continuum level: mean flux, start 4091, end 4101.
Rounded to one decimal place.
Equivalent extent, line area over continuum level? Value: 10.2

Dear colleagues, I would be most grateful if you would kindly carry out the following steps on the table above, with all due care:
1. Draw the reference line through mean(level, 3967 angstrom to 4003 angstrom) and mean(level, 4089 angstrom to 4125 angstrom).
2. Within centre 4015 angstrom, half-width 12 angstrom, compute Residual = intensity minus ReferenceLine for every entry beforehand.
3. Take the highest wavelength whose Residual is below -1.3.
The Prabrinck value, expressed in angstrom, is 4006.0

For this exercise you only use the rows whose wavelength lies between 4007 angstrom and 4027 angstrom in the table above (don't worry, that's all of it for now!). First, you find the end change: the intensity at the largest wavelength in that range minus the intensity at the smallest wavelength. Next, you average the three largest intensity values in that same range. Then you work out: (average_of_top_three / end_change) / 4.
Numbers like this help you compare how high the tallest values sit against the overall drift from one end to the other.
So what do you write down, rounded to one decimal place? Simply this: 2.8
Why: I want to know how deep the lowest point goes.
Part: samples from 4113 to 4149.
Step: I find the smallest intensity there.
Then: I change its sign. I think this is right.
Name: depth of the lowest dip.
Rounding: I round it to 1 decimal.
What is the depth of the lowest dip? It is -41.6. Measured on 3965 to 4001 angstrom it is -30.5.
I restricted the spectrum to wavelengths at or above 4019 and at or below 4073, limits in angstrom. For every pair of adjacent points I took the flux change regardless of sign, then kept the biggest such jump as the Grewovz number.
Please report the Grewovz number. 16.4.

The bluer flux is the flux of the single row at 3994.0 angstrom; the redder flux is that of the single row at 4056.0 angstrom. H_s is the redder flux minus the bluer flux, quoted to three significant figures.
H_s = 25.8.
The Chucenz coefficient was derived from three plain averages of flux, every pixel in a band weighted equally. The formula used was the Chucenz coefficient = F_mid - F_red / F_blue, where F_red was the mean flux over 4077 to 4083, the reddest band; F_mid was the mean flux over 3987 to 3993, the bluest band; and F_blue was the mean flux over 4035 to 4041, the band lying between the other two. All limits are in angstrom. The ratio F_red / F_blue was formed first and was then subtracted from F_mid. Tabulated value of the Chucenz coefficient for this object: 40.6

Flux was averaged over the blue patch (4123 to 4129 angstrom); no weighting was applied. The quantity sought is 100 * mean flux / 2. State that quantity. 2373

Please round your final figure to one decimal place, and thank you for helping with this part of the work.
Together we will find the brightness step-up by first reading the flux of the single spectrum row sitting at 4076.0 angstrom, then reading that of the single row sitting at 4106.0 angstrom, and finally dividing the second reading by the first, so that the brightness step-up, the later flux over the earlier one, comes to 1.0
